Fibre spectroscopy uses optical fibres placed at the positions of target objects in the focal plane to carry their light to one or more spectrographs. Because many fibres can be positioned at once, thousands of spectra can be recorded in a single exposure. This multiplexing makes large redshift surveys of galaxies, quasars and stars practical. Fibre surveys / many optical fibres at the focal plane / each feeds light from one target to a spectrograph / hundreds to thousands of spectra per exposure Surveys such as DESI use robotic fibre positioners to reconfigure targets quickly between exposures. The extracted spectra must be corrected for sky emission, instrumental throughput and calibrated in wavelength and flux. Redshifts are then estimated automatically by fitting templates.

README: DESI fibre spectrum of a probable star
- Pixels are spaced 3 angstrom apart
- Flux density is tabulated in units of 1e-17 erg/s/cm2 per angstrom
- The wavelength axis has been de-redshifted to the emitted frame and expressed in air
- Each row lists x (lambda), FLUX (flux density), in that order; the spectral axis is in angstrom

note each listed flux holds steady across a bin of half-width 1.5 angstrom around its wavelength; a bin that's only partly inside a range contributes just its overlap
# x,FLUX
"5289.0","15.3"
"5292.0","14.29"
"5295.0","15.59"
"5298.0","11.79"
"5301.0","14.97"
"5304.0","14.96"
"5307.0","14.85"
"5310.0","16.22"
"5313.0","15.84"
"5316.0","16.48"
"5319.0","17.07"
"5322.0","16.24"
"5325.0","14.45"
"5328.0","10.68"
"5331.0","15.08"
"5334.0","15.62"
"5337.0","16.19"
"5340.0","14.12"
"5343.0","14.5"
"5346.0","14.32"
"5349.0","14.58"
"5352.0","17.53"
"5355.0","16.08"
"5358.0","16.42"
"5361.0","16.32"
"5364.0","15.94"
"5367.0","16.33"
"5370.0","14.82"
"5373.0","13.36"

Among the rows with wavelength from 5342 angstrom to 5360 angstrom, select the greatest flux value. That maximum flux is 17.53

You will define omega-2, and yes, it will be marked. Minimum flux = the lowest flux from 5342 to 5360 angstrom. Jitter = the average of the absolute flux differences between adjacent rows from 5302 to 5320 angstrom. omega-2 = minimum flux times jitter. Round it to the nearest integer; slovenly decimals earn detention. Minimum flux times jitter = 9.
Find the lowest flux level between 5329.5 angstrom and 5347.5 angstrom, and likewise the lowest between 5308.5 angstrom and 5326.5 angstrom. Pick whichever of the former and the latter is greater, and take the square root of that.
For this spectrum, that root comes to 3.80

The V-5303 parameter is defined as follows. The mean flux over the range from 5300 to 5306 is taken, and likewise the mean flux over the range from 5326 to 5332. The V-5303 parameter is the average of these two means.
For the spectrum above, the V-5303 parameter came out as 13.9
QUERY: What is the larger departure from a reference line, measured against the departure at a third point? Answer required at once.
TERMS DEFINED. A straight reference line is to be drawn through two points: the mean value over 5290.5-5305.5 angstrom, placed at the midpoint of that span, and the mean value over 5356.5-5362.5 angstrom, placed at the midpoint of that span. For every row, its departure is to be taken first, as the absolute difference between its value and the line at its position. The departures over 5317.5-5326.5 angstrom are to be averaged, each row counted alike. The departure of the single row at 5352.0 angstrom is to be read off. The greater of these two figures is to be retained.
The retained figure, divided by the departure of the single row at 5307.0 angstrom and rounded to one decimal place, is 6.1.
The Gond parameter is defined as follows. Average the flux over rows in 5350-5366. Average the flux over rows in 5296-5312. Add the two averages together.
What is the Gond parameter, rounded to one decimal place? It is 31.0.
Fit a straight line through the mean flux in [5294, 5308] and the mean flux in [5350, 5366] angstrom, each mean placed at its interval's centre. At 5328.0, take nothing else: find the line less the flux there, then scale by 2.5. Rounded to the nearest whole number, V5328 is 12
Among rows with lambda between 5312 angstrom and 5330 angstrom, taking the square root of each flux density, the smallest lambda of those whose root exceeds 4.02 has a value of 5316.0 angstrom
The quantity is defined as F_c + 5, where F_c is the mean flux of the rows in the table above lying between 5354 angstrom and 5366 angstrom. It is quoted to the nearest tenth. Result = 21.2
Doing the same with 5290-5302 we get 19.2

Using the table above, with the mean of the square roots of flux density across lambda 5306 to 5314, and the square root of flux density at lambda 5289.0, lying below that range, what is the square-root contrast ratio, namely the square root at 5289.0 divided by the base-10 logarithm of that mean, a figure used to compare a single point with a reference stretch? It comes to 6.55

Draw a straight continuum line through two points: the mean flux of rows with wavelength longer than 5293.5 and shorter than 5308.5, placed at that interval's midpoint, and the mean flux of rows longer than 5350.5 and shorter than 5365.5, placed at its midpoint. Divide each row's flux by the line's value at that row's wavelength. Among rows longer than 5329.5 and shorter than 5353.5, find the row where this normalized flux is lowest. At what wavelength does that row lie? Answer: 5340.0 angstrom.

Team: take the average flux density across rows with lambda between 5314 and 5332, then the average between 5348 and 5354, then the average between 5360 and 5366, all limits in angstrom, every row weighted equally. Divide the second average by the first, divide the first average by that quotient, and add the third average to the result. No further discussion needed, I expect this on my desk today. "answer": 30.1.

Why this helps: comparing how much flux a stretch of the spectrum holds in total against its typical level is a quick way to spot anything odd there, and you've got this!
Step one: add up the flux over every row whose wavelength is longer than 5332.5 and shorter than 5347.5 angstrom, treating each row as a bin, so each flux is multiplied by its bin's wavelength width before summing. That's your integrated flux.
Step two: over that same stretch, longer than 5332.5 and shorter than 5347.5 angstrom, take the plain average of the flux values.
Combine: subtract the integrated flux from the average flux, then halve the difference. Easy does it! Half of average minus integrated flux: -105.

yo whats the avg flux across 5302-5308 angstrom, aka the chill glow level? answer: 14.9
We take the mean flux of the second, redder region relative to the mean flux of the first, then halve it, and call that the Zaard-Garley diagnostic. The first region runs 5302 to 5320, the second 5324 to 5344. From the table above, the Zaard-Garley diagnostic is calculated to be 0.45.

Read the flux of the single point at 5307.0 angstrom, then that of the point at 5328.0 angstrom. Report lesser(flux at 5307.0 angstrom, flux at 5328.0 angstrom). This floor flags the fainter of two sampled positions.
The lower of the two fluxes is 10.7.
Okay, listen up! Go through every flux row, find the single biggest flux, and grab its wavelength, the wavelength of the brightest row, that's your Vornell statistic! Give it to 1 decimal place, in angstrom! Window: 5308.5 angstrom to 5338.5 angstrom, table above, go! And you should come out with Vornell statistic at 5319.0 angstrom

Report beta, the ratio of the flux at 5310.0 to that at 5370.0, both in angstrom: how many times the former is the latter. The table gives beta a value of 1.09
